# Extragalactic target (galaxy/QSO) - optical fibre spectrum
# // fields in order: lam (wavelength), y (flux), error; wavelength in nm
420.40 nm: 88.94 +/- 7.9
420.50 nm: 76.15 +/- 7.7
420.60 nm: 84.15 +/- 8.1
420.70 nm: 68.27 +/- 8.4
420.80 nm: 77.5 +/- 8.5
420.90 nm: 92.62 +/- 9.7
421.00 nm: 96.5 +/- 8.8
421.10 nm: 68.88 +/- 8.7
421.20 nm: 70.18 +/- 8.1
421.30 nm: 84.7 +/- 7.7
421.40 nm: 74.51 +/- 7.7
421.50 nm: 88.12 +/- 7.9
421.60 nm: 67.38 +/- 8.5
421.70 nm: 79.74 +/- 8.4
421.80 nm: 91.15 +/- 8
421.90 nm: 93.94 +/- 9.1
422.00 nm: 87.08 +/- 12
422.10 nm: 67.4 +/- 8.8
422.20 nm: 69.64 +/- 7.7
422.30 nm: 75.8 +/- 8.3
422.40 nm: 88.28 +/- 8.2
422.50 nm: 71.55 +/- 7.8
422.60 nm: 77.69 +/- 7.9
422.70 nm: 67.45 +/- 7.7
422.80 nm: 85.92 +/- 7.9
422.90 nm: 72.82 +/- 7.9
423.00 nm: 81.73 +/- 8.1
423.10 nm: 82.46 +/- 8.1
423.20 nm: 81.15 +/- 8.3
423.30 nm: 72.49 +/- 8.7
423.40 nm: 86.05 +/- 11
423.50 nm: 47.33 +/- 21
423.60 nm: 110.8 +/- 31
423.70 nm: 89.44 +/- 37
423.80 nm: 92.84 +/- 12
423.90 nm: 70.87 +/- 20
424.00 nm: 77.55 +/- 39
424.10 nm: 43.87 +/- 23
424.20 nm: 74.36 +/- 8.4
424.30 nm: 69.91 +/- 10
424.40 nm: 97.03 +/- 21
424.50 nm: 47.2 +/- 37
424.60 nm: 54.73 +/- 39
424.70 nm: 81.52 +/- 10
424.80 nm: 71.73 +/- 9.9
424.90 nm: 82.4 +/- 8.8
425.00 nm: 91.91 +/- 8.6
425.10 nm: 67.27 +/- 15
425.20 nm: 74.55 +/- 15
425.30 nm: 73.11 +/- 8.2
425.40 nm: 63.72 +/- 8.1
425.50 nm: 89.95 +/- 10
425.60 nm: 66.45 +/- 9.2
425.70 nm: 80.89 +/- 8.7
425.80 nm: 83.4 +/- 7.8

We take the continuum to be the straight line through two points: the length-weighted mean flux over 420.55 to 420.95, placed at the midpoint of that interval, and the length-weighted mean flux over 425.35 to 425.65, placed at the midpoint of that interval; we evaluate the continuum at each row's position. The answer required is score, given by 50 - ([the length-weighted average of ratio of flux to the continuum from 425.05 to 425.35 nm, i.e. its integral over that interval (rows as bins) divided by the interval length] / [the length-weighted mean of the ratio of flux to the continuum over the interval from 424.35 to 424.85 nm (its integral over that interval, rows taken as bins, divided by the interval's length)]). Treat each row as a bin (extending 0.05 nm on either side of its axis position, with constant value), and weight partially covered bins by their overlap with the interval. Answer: 49.0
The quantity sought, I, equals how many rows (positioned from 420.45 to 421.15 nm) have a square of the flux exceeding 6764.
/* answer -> 3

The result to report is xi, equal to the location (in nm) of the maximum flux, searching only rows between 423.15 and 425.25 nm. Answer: 423.60 nm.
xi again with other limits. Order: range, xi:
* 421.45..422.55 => 421.90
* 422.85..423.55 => 423.40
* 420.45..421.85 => 421.00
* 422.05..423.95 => 423.60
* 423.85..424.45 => 424.40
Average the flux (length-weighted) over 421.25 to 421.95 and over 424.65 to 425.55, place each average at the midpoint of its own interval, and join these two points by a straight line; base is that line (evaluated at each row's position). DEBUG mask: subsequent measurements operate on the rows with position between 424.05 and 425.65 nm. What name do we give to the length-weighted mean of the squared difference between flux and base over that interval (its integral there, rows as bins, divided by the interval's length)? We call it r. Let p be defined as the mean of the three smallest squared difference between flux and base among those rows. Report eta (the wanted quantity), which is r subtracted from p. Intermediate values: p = 12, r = 252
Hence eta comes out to -241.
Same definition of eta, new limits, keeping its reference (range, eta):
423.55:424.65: -379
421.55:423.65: -161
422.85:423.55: -172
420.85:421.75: -96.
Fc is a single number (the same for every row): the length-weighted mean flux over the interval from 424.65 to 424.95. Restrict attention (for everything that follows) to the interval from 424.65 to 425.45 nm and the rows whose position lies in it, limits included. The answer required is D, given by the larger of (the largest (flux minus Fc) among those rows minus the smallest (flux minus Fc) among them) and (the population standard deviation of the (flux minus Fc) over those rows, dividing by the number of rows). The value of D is 28.2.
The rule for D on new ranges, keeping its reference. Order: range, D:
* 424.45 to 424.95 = 35.2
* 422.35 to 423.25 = 20.8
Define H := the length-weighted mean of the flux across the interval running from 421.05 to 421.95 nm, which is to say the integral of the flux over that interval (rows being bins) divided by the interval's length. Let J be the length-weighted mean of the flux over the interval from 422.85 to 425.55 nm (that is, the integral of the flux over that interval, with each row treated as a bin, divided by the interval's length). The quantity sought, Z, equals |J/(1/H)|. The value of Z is 6059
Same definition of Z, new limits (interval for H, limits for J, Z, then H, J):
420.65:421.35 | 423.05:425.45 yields 6000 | 80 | 75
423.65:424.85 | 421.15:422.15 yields 5837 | 73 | 80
